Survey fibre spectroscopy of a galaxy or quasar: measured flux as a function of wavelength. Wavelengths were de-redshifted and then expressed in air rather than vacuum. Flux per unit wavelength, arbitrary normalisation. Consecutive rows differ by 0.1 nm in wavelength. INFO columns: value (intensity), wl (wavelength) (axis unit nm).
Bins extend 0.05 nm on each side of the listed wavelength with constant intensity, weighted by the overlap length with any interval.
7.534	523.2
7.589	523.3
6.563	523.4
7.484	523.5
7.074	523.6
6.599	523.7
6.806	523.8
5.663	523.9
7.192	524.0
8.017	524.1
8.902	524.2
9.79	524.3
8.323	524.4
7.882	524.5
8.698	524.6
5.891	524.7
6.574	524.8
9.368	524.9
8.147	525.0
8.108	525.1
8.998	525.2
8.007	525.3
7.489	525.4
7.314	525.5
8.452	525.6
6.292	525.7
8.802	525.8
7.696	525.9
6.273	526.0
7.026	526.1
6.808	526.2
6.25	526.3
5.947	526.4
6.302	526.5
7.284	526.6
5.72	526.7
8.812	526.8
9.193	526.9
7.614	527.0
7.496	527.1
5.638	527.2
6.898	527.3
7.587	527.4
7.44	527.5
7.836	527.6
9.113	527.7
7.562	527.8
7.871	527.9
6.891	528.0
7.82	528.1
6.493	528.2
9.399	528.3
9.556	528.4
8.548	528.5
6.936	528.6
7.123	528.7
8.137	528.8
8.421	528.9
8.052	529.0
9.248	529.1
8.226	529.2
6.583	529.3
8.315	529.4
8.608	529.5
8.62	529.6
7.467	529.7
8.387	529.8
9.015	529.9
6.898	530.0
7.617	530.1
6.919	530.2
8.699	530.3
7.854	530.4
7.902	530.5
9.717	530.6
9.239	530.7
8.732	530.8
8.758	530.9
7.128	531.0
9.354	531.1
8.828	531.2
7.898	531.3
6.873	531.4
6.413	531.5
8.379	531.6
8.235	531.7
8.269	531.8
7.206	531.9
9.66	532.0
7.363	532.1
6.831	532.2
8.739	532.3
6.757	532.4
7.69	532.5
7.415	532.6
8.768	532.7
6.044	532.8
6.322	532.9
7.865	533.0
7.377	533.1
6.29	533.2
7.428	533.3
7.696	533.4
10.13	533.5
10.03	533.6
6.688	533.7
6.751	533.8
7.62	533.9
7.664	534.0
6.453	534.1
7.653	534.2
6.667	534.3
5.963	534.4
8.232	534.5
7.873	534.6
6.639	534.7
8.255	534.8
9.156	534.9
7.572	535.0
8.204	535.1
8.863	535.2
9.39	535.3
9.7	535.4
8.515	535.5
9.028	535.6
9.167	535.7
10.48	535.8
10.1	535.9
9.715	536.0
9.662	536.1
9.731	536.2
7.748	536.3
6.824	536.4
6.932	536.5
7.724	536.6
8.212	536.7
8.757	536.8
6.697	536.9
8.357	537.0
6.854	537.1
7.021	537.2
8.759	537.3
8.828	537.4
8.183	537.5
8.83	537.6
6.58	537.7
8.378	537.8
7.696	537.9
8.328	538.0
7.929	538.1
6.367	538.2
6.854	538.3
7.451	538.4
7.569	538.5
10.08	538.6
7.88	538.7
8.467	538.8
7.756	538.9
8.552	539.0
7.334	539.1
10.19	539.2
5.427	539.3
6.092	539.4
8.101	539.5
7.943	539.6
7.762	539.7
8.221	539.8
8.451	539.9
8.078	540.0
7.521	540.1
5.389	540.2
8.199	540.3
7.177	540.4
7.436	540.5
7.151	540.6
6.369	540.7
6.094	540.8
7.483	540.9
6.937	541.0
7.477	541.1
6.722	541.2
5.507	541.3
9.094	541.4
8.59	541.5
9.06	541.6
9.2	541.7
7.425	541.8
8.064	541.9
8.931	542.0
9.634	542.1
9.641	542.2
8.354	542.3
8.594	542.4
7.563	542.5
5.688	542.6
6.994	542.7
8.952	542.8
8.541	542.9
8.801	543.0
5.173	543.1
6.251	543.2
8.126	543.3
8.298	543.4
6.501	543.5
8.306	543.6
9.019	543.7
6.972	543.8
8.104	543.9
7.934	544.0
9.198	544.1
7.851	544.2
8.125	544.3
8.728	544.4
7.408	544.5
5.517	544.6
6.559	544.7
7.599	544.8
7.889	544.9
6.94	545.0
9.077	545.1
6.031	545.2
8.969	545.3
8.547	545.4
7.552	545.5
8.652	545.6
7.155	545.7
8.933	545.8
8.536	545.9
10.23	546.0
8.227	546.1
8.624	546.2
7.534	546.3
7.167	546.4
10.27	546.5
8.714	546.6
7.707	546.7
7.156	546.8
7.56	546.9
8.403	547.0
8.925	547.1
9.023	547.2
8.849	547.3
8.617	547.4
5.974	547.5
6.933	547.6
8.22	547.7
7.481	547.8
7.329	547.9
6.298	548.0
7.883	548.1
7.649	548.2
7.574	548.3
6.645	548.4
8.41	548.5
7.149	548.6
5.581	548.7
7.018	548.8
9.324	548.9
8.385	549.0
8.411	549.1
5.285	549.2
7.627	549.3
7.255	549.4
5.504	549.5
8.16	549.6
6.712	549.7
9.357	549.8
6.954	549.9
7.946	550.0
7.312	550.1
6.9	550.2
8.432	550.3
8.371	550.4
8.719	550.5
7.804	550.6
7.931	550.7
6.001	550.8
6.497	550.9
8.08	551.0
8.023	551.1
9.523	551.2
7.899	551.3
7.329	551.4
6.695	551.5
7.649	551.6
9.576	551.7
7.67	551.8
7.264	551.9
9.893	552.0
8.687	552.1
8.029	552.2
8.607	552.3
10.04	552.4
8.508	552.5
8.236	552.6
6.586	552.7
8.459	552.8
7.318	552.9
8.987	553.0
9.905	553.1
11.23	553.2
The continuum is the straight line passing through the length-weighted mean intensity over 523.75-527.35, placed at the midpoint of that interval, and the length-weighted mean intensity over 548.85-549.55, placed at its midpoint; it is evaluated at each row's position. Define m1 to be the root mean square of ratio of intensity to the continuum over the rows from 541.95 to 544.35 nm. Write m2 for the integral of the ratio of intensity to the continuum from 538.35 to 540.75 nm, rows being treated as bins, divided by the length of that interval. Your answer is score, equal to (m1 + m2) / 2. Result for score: 1.06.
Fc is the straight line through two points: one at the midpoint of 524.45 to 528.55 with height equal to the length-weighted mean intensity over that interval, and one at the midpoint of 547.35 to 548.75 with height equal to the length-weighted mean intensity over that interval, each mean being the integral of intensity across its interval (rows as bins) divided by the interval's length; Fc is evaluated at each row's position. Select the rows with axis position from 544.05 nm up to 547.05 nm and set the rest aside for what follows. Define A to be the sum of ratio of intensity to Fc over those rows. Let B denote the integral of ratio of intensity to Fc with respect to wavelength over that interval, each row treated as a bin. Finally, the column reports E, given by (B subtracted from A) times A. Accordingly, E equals 979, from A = 33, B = 3.3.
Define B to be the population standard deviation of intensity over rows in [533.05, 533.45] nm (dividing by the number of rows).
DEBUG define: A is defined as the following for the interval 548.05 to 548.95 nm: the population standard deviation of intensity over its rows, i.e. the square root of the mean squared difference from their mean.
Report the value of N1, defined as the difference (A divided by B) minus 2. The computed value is -0.13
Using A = 1.01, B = 0.5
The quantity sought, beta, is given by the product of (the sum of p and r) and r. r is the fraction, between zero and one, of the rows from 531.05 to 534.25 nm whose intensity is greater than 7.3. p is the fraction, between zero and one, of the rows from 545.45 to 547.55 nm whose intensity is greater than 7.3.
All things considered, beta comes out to 0.96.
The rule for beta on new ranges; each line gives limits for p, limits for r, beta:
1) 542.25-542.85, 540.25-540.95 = 0.47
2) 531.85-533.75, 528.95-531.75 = 1.11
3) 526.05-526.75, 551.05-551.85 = 0.77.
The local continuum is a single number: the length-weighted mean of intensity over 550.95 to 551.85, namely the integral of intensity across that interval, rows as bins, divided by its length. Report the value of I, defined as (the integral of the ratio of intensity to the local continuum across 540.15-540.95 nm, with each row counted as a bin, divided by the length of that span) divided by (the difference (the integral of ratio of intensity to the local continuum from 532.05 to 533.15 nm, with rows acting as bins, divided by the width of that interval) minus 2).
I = -0.79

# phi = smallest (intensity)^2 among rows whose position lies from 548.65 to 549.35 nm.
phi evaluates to 28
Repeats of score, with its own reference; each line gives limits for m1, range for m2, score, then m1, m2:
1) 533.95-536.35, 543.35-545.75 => 1.10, 1.14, 1.05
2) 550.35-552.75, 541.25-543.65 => 1.09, 1.10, 1.07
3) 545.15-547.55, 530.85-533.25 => 1.07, 1.12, 1.03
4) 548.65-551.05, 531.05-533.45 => 1.02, 1.02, 1.03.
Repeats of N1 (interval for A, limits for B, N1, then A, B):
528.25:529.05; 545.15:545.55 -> -1.22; 0.88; 1.1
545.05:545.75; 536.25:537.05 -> -0.55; 1.04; 0.7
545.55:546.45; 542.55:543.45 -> -1.32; 0.92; 1.3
